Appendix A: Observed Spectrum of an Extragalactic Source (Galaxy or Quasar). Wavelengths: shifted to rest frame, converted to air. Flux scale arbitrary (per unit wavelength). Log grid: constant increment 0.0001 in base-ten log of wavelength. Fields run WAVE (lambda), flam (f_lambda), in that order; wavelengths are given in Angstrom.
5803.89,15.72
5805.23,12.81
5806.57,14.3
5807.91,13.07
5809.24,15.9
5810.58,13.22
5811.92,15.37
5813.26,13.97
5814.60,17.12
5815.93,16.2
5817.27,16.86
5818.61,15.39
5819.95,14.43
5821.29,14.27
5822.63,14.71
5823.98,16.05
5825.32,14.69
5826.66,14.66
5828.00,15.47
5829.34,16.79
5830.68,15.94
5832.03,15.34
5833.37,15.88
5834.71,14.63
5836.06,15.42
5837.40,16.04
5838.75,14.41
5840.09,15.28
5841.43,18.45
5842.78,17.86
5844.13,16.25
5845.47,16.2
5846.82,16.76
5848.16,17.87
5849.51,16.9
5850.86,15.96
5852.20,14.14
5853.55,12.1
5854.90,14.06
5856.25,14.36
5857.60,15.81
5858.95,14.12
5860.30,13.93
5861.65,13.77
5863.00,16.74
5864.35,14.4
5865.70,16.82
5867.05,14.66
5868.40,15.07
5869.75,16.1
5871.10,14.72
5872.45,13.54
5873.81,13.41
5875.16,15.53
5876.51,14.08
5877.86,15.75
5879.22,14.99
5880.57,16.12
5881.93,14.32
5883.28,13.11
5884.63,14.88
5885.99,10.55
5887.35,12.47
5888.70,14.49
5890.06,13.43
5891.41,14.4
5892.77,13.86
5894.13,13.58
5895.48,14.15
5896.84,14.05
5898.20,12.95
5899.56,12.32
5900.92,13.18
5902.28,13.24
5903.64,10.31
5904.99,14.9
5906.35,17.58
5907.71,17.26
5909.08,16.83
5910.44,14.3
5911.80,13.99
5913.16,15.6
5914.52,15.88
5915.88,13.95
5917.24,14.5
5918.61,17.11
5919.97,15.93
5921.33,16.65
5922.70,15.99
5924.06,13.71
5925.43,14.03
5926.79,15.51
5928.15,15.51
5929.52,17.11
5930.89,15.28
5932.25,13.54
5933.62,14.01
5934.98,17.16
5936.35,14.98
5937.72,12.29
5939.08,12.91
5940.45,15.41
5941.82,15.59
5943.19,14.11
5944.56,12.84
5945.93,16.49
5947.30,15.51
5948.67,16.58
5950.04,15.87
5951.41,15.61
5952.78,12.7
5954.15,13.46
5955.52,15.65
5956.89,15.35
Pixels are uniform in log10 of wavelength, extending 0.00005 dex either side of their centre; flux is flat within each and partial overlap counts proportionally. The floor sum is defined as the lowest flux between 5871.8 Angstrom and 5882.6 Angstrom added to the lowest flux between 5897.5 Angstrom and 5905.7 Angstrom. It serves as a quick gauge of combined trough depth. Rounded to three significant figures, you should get 23.7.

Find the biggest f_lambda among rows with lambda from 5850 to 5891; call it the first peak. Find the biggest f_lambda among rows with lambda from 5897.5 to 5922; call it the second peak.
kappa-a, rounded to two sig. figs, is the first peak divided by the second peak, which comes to 0.96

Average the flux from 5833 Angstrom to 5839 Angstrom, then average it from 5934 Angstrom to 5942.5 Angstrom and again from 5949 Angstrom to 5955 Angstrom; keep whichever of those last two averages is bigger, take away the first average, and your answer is -0.6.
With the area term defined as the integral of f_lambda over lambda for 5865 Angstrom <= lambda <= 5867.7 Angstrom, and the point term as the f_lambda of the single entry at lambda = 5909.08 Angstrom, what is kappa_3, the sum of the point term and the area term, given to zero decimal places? 59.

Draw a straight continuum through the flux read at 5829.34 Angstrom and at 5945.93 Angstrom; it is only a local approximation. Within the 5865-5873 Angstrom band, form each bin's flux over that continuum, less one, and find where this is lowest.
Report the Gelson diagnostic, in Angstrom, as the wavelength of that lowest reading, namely 5872.45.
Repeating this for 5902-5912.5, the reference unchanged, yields 5903.64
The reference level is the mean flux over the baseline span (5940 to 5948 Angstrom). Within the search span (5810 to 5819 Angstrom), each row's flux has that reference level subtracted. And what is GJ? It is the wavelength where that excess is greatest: 5814.60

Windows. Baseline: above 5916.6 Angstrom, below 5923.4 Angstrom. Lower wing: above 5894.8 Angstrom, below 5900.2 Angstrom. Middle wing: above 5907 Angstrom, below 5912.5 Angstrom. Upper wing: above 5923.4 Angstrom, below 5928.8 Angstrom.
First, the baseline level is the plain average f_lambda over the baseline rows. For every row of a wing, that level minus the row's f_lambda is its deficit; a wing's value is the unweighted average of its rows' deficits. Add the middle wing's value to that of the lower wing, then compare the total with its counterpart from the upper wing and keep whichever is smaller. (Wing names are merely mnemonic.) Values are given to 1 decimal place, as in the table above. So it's 1.3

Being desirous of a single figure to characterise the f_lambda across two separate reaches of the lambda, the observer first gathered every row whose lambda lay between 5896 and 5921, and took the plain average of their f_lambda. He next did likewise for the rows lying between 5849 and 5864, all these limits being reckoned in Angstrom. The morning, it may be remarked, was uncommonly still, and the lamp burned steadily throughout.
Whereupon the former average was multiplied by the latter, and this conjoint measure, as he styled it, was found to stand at 216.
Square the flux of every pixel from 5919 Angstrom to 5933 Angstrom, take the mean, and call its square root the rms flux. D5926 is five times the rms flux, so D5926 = 77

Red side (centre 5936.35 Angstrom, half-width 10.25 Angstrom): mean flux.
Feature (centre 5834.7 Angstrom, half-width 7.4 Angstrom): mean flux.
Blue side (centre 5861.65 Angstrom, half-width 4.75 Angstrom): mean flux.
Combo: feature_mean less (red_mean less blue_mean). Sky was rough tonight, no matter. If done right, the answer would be 16.0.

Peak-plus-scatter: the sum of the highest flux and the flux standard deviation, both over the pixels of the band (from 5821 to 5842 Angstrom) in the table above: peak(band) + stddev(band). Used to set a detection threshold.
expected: 19.5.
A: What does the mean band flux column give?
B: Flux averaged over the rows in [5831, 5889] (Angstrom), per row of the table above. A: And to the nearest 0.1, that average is 15.1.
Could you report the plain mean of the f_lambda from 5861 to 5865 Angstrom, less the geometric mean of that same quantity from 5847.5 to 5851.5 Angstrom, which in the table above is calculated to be -1.9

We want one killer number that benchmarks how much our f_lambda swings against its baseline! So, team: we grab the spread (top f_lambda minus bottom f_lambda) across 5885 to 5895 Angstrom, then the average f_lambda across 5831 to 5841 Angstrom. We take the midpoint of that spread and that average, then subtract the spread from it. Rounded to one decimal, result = 5.7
